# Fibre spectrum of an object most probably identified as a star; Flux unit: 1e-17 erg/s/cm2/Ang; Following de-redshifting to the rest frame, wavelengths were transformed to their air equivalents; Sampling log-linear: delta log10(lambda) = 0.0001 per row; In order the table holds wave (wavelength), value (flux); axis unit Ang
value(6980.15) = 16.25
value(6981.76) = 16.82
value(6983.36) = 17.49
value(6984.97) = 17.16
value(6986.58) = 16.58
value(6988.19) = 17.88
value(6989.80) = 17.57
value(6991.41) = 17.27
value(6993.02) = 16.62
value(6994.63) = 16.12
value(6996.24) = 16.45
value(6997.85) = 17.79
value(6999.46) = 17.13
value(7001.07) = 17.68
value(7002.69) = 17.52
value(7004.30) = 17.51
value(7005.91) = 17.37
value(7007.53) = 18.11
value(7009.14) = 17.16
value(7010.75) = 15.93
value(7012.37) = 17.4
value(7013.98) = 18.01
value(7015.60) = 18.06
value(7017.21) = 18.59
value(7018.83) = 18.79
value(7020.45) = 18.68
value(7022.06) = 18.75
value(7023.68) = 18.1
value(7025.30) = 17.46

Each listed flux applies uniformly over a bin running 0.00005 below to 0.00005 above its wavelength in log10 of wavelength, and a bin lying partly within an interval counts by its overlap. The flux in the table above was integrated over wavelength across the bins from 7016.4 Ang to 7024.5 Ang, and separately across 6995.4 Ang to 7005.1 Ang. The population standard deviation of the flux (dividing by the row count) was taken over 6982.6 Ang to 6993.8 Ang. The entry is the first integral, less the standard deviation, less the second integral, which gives -18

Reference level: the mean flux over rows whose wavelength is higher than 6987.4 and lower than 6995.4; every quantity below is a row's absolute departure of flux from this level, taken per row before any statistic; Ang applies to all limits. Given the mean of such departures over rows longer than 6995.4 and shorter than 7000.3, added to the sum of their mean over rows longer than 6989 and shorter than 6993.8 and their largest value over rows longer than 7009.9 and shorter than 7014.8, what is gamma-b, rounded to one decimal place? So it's 2.0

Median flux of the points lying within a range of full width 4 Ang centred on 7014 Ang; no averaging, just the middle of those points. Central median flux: 18.0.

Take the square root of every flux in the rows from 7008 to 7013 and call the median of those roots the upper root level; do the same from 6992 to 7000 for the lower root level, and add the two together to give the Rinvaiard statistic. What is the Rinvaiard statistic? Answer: 8.22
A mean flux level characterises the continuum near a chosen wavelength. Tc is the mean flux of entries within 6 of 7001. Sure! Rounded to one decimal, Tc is 17.3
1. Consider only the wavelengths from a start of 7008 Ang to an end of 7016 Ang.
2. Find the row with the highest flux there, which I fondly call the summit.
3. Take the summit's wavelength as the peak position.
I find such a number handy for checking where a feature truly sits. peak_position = 7015.60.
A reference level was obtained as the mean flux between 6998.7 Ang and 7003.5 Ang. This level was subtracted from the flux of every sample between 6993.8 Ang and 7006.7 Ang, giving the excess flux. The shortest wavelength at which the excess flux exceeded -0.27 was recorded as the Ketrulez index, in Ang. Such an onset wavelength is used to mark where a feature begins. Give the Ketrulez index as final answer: 6997.85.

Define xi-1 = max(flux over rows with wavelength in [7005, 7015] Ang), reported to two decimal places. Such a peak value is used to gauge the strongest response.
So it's 18.11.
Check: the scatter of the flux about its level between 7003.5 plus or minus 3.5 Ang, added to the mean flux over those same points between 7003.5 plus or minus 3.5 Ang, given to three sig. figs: 17.6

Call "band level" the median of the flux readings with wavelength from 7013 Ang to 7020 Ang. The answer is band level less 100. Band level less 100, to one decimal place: -81.7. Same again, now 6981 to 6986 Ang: -82.8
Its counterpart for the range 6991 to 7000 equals -83.1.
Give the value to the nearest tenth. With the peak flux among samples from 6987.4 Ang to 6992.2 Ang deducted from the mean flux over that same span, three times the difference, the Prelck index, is -0.9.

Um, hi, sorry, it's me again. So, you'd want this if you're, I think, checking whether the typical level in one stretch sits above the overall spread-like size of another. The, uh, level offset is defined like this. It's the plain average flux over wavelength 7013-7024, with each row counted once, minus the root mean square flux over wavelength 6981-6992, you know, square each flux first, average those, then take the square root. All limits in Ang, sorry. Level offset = 1.2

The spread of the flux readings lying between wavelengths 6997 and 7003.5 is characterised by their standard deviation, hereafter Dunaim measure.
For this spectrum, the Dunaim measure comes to 0.3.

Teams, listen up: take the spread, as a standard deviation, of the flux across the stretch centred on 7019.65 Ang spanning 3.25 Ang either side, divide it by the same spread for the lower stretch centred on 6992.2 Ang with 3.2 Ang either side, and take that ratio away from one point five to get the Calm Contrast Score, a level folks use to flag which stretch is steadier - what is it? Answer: 1.37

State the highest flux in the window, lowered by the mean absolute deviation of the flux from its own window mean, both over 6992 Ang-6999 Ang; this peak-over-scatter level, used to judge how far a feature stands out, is 17.3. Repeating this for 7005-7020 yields 18.1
